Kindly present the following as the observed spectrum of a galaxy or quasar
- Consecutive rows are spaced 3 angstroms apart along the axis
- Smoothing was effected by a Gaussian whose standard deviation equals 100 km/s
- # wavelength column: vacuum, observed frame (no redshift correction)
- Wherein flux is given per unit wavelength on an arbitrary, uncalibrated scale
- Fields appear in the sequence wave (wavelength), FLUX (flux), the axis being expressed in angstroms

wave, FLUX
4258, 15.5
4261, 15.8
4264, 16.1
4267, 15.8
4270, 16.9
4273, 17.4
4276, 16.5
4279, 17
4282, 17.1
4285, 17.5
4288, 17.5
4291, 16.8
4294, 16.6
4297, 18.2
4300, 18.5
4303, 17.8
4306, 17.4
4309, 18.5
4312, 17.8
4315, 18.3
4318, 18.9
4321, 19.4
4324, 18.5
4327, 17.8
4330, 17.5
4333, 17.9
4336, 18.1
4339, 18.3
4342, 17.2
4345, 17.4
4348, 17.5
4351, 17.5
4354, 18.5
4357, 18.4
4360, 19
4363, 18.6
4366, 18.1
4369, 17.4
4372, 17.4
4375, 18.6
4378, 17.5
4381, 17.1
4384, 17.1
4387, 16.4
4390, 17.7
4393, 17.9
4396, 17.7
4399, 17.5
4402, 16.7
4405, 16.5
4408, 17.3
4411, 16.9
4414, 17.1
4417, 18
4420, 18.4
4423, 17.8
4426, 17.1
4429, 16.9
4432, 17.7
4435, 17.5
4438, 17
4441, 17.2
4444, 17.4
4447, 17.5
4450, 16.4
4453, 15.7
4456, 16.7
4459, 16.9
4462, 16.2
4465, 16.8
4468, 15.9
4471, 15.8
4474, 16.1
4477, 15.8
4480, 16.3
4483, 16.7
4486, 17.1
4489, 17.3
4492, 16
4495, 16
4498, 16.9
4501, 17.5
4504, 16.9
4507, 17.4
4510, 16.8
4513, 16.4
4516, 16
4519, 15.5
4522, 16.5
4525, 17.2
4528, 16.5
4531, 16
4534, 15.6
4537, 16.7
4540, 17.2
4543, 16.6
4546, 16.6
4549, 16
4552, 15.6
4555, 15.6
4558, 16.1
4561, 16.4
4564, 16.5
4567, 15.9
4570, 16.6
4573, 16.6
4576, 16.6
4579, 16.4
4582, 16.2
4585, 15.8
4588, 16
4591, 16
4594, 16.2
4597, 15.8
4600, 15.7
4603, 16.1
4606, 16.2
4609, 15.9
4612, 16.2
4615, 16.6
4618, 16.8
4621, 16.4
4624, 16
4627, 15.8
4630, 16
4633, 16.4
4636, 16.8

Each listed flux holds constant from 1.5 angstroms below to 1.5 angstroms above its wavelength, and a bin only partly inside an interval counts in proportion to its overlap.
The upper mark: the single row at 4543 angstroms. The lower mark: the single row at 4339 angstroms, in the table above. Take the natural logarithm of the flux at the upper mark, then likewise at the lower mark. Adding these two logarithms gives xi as 5.72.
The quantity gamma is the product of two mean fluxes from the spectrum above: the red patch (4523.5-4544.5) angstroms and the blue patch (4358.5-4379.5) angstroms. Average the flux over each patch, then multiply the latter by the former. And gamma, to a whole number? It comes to 299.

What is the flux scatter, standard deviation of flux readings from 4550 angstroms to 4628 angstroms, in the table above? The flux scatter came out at 0.34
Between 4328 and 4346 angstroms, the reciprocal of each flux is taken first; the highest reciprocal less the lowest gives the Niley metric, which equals 0.0035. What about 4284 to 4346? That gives 0.0087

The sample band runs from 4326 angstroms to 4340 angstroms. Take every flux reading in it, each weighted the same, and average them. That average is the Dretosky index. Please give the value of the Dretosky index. 17.9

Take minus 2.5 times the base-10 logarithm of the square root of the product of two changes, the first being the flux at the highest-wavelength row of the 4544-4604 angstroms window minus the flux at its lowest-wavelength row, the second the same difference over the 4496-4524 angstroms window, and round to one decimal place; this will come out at 0.9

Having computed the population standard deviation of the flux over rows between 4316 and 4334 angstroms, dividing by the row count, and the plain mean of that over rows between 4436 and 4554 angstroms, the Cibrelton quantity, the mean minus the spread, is 15.9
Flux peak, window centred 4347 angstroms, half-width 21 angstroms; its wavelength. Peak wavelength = 4360 angstroms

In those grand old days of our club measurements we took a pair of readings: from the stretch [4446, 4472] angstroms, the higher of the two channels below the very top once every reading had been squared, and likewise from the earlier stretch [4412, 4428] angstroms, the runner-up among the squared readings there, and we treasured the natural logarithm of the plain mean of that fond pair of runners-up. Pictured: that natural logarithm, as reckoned 5.72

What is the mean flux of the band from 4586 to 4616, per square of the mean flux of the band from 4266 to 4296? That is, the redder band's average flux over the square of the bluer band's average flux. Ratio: 0.056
